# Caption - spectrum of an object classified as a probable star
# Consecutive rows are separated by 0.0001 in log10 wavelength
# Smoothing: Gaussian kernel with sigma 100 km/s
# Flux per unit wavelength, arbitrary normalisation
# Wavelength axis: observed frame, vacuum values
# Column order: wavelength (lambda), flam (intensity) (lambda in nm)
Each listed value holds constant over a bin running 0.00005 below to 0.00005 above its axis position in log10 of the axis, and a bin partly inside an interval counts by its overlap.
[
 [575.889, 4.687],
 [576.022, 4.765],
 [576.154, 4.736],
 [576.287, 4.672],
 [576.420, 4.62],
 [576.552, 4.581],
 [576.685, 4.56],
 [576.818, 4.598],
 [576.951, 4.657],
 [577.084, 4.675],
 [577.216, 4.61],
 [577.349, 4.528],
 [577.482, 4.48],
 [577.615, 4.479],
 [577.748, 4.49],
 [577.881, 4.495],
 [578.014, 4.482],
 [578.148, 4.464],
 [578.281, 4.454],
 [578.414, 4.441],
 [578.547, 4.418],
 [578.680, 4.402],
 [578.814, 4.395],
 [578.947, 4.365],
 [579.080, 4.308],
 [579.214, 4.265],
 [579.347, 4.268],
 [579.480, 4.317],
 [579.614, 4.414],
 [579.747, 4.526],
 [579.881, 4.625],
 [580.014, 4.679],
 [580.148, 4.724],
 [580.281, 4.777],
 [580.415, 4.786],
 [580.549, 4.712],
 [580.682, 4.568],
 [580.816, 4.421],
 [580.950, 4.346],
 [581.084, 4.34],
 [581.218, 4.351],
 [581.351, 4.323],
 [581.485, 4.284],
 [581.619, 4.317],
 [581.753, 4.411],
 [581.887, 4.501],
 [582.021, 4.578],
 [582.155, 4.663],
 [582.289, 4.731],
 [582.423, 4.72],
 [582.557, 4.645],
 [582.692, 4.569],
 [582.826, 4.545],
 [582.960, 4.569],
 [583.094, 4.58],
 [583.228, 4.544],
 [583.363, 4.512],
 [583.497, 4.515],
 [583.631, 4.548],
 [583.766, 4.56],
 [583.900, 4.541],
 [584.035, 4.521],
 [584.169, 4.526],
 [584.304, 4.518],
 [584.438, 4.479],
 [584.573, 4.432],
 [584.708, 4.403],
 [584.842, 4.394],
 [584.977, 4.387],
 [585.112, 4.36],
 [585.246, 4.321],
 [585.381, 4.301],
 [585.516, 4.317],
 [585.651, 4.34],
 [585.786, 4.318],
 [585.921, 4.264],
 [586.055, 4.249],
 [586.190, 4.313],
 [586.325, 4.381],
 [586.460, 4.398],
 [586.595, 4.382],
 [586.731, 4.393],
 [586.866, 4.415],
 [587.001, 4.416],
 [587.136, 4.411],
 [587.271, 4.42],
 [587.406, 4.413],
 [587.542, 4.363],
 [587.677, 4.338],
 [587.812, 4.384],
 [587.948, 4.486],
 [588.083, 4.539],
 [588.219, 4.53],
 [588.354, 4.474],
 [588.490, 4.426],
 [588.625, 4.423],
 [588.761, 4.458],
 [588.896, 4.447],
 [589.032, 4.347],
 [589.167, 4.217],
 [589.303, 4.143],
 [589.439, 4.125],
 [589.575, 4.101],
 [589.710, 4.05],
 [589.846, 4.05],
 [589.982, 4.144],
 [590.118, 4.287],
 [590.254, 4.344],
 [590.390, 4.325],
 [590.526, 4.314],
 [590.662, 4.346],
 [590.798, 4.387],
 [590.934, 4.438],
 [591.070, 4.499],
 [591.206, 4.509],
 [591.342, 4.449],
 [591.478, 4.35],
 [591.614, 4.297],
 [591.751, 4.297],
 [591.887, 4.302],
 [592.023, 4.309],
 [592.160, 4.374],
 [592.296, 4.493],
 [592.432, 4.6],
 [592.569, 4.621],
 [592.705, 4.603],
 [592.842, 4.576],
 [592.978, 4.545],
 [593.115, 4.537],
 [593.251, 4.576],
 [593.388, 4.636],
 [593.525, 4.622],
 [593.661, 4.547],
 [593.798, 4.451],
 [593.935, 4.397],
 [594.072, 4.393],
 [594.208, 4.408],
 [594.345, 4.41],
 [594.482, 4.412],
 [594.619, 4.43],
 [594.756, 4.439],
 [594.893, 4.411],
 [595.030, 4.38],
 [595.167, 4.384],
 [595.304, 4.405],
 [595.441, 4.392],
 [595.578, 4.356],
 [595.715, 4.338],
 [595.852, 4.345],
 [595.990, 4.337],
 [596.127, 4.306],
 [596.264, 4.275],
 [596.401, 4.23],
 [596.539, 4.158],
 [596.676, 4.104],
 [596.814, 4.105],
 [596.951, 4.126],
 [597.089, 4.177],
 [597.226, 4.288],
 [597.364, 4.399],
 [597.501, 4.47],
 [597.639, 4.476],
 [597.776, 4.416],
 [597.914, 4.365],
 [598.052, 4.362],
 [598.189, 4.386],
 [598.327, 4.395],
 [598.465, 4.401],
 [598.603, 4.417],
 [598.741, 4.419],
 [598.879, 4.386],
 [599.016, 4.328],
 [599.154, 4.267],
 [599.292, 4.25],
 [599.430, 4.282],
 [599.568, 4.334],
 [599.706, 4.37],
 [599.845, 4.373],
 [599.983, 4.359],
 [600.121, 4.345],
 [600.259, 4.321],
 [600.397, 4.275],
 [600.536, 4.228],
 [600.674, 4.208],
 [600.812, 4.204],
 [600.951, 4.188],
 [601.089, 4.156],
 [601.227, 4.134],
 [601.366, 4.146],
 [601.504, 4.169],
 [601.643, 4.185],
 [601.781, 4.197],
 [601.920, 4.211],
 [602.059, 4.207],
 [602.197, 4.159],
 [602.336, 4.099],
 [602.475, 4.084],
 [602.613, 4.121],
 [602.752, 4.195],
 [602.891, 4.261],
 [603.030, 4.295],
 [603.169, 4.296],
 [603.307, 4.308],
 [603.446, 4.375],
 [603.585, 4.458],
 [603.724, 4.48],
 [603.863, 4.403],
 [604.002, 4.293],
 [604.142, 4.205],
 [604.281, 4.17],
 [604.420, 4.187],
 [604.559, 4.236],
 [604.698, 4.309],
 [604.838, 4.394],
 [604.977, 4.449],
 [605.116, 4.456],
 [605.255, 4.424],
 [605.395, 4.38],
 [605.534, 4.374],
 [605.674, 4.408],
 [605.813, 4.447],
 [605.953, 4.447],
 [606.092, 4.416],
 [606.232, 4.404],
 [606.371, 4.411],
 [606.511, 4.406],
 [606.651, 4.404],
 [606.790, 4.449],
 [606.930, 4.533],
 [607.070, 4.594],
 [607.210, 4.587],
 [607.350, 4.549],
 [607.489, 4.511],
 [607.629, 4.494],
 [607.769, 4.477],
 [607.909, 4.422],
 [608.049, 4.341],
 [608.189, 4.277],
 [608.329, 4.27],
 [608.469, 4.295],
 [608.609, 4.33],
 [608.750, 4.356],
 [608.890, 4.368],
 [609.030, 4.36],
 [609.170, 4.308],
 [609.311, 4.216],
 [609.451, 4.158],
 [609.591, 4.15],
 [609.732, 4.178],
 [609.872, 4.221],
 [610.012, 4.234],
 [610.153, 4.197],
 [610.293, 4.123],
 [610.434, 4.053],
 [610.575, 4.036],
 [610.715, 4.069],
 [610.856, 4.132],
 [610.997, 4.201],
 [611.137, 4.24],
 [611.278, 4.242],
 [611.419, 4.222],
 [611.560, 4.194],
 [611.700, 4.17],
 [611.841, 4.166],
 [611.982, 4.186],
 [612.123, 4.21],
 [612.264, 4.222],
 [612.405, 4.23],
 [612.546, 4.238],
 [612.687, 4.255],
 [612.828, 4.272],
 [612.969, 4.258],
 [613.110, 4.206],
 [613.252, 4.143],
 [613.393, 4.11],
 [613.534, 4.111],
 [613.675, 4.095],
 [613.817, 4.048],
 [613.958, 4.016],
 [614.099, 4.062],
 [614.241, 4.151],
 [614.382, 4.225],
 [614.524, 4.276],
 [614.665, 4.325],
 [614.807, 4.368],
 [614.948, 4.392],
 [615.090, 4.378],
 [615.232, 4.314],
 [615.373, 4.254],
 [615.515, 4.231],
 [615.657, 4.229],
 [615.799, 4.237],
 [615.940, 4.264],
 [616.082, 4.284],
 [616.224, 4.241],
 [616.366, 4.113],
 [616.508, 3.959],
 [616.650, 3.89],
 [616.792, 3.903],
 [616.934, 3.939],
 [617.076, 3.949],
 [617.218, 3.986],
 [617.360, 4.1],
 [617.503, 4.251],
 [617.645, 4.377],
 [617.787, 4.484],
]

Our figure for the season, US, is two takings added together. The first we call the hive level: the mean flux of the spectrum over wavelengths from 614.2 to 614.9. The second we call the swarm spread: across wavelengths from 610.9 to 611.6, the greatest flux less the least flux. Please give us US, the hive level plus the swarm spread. 4.3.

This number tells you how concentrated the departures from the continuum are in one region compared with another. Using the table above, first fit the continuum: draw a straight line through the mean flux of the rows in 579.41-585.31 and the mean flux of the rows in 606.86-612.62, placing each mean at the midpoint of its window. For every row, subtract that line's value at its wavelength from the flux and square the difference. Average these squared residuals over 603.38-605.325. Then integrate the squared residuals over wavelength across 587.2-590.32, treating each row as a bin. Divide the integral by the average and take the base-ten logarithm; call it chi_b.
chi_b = 1.0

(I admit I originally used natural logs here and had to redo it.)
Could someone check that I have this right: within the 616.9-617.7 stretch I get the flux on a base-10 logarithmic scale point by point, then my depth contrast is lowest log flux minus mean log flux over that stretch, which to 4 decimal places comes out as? -0.0171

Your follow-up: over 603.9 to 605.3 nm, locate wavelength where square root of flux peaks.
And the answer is 605.116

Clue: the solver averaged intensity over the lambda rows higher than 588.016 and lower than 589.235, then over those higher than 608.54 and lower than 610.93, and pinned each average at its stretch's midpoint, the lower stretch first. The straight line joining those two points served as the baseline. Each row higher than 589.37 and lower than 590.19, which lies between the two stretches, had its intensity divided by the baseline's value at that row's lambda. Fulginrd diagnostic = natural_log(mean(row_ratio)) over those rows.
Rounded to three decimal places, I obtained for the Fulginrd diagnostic -0.068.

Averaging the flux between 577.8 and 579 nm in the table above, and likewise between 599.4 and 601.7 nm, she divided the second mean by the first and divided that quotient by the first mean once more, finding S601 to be 0.216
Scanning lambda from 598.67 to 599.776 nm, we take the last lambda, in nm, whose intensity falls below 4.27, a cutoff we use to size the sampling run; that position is 599.292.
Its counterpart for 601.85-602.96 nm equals 602.891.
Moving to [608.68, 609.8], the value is 609.732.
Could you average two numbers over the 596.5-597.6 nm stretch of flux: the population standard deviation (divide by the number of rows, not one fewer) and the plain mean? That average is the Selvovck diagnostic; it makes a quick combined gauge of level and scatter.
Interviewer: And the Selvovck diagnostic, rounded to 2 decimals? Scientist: 2.18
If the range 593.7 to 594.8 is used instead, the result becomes 2.22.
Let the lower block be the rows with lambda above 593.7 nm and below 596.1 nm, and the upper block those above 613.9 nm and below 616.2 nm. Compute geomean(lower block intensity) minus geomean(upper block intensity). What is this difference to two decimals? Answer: 0.14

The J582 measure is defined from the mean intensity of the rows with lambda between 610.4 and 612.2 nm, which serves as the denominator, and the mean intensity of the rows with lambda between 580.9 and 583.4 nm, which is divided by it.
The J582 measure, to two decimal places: 1.08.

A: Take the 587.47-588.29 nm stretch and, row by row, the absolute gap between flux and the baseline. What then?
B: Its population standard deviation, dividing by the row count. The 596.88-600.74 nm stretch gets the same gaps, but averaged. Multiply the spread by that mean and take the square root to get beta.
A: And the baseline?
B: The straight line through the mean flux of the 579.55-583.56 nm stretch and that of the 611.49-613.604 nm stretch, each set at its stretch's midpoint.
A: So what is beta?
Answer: 0.050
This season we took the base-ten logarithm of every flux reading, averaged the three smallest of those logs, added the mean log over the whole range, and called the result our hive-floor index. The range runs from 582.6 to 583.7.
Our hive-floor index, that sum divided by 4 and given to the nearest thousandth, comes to 0.328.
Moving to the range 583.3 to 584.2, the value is 0.328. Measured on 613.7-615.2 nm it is 0.308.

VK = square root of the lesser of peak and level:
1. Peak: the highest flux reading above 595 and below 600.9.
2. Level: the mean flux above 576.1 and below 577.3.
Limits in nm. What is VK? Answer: 2.12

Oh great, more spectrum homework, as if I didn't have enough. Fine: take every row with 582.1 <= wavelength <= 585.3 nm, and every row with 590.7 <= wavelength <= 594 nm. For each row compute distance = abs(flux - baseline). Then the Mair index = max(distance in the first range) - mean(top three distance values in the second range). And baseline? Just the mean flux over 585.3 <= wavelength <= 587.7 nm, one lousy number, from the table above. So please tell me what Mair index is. 0.10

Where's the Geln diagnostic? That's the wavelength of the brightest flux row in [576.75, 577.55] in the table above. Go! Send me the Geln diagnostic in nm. 577.084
